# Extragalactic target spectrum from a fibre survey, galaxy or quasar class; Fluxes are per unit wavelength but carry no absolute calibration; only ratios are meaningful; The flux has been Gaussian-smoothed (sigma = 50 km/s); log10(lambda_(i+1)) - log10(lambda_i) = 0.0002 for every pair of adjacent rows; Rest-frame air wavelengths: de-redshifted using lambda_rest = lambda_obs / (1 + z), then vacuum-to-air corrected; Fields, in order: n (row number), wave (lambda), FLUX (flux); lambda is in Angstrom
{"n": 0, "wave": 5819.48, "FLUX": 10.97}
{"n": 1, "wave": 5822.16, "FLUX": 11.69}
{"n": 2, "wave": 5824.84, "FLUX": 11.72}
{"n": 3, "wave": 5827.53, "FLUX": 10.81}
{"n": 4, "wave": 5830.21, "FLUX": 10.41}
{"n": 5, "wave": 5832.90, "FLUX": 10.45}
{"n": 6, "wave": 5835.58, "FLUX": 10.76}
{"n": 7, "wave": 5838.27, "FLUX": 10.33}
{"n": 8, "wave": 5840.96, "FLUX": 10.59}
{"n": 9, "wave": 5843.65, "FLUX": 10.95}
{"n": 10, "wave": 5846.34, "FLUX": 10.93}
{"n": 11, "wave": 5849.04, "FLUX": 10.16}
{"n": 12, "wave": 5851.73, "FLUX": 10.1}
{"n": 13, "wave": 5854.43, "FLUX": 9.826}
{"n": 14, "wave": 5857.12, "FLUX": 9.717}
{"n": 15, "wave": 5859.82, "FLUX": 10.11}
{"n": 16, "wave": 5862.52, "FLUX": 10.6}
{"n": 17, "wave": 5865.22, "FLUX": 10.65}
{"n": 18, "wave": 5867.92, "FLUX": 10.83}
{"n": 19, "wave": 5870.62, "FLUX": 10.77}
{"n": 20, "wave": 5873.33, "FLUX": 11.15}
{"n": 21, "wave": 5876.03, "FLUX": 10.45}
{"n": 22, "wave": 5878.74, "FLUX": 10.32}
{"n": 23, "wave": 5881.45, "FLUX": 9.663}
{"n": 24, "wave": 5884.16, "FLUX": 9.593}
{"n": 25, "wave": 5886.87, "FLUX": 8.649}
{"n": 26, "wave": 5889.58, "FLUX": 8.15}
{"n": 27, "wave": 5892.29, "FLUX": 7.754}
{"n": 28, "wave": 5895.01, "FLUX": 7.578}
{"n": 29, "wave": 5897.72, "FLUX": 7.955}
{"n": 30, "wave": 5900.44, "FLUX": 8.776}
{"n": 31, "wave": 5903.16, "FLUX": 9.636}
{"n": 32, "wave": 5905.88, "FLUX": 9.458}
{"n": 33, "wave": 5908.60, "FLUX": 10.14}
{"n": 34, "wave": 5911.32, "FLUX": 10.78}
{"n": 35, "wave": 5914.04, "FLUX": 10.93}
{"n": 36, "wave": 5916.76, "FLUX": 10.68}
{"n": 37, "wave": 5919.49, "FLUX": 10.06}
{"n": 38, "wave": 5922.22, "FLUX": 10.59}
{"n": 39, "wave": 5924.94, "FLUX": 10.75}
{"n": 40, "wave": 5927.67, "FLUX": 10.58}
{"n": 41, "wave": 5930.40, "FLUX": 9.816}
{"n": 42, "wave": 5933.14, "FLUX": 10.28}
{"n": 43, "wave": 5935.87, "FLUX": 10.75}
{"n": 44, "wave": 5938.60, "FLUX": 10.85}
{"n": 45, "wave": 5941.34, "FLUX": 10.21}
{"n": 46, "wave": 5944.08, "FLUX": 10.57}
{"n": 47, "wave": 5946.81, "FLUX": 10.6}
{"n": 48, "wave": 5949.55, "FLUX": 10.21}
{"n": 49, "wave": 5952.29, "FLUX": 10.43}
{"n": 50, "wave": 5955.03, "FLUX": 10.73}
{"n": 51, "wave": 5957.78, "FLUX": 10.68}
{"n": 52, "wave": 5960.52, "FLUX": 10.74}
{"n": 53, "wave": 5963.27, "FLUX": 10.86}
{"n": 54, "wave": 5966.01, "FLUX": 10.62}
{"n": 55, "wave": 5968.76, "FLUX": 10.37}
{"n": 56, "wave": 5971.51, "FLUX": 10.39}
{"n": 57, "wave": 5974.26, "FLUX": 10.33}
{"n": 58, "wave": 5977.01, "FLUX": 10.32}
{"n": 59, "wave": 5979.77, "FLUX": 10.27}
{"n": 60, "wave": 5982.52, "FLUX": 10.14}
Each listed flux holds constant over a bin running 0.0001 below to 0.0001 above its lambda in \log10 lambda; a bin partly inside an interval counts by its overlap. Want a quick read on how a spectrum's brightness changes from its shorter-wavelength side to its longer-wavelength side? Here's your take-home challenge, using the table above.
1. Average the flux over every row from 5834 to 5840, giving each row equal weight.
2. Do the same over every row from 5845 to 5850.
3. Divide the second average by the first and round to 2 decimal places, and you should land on 1.00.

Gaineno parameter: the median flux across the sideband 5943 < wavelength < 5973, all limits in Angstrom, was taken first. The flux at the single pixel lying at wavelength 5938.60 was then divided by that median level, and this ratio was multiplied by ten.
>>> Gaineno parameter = 10.2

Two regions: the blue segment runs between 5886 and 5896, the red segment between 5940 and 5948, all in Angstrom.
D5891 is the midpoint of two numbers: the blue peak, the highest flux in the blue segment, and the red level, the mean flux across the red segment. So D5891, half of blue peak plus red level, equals 9.6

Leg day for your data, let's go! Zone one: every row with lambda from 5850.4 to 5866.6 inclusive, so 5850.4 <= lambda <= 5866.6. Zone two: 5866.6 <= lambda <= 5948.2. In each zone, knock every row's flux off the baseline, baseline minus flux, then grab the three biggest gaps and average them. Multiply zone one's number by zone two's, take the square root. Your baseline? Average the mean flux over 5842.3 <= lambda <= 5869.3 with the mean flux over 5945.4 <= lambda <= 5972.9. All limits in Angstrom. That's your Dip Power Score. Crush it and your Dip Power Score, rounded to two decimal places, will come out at 1.27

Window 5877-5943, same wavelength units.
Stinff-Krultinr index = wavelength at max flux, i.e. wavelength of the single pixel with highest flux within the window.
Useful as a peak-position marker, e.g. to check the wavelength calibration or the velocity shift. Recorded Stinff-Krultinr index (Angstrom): 5914.04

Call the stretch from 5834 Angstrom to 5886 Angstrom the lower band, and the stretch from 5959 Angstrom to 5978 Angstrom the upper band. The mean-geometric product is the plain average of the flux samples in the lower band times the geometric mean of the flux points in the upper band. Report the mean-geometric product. 109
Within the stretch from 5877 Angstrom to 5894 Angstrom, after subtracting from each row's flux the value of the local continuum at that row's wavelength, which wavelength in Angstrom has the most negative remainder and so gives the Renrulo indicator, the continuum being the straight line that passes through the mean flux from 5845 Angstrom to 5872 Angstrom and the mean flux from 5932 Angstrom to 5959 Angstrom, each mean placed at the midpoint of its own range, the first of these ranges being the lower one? 5892.29 Angstrom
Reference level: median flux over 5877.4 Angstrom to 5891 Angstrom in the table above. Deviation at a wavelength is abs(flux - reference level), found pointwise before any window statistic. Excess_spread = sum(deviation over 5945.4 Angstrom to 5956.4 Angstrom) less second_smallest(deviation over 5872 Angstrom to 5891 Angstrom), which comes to 4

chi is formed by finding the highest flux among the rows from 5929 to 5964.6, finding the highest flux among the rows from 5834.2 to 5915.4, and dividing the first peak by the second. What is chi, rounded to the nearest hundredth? 0.97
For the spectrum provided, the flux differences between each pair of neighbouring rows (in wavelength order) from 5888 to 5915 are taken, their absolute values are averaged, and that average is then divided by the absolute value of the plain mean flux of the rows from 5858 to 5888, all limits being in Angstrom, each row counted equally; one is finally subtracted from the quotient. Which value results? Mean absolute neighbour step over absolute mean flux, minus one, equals -0.954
